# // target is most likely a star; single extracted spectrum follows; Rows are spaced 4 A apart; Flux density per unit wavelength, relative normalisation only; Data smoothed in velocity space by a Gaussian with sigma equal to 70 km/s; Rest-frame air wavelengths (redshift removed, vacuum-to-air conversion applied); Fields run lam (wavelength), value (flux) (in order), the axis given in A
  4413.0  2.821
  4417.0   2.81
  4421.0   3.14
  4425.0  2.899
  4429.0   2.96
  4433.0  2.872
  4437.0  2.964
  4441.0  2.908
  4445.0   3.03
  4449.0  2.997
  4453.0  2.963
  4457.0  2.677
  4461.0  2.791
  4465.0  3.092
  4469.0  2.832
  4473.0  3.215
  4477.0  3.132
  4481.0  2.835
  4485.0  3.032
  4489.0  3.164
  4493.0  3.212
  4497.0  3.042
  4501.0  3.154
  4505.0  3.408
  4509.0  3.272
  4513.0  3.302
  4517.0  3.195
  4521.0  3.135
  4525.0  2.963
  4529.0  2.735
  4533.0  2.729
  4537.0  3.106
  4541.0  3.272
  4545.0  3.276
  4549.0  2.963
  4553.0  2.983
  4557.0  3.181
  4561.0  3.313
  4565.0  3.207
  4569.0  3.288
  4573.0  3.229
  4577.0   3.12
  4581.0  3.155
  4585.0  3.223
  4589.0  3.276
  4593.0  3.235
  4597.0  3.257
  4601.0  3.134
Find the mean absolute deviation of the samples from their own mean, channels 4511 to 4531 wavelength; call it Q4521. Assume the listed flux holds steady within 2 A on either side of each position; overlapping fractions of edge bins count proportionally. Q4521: 0.17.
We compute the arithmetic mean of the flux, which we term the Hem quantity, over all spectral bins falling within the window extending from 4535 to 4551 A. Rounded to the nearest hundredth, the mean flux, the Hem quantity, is 3.15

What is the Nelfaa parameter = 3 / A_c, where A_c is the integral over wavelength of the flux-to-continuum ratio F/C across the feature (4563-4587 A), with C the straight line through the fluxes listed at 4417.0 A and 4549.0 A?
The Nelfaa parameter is 0.12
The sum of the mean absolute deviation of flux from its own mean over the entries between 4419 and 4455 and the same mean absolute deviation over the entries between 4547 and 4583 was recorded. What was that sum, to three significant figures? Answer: 0.150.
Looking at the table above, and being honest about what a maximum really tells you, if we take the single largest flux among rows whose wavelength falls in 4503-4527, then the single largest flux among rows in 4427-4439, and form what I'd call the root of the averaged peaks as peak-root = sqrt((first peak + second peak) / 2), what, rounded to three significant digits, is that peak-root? 1.78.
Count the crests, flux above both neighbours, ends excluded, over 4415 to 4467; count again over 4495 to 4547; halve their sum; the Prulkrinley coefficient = 3.0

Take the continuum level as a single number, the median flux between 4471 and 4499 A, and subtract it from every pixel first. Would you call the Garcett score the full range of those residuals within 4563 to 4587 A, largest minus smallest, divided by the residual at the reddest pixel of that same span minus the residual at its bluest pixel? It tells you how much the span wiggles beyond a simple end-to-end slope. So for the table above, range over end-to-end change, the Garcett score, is 10.5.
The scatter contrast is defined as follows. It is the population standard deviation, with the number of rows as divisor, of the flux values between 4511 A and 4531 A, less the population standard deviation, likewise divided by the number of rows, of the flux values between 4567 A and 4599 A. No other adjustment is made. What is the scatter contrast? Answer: 0.14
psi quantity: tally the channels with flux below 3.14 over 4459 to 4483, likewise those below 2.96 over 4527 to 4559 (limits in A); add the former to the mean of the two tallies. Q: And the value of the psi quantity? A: 8.5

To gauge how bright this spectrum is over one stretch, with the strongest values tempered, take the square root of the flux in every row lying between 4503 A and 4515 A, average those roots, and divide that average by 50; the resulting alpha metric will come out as 0.0365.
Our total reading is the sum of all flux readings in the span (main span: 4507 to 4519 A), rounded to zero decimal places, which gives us 10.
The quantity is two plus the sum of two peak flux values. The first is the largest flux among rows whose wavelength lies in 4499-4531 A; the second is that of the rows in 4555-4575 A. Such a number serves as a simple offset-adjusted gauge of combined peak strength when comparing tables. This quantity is 8.72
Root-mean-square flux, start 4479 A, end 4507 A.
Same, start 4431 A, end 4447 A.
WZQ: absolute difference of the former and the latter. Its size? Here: 0.18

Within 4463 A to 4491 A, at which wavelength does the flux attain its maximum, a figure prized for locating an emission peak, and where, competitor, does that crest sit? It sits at 4473.0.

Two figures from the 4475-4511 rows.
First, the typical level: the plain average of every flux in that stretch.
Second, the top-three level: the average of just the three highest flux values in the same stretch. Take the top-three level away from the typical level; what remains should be -0.158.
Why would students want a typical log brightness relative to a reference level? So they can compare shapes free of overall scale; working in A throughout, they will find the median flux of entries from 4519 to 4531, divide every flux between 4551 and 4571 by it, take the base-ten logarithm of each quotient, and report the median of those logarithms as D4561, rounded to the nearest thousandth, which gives 0.034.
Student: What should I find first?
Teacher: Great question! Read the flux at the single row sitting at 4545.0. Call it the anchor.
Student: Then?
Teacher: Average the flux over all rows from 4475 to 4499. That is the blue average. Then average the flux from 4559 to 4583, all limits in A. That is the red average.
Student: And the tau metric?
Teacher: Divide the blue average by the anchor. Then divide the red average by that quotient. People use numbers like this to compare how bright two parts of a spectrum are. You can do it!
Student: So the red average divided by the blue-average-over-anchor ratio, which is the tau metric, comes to 3.44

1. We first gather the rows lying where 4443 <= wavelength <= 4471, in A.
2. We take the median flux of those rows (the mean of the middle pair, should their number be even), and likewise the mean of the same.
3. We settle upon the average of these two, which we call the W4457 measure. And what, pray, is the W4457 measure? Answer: 2.94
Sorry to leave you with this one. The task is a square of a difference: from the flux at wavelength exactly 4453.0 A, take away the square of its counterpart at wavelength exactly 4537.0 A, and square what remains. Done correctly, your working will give 44.7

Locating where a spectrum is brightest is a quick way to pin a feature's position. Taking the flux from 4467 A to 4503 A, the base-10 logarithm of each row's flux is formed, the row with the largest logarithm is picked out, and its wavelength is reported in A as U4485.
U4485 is 4473.0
